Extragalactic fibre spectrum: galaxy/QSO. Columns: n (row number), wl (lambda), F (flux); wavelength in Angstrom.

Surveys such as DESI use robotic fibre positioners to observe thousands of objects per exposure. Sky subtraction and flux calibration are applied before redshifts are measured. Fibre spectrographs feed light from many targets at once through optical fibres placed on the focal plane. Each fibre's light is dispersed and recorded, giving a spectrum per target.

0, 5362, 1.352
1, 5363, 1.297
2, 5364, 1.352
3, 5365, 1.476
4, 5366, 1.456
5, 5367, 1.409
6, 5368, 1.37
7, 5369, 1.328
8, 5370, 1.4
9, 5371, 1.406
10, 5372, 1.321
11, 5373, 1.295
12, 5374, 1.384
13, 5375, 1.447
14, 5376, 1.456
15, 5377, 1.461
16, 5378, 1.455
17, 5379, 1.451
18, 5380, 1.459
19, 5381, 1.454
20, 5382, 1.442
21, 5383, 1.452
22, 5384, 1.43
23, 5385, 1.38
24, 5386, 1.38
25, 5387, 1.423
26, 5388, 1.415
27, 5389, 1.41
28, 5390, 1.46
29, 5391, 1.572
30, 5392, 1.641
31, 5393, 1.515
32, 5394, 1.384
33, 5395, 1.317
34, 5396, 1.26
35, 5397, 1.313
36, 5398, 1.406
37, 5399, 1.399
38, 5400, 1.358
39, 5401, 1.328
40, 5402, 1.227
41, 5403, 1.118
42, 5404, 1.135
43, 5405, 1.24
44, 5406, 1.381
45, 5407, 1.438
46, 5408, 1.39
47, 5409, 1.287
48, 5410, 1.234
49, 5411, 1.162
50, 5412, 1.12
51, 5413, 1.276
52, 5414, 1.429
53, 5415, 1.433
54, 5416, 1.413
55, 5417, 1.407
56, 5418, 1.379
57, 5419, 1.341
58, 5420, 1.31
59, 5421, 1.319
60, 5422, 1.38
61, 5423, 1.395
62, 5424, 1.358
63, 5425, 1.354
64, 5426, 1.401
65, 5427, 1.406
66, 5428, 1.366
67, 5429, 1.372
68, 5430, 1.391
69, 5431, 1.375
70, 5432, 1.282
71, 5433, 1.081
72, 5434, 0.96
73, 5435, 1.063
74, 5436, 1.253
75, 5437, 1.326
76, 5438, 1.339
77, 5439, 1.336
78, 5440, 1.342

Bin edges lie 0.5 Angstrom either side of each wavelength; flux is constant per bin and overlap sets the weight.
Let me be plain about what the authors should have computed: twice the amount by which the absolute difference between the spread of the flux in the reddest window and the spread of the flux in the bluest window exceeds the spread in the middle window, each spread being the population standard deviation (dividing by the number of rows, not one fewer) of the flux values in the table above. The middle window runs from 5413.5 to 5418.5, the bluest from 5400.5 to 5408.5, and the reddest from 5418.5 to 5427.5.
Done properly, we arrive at 0.12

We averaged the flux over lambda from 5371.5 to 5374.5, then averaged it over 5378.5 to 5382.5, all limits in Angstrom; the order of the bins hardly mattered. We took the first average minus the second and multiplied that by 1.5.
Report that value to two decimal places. -0.18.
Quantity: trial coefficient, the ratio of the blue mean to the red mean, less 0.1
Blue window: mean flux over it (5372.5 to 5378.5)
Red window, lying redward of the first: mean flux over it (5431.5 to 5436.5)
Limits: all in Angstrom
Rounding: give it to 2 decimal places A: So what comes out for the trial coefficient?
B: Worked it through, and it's 1.16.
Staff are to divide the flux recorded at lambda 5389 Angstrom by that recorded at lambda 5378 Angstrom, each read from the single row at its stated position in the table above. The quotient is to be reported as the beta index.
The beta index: 0.969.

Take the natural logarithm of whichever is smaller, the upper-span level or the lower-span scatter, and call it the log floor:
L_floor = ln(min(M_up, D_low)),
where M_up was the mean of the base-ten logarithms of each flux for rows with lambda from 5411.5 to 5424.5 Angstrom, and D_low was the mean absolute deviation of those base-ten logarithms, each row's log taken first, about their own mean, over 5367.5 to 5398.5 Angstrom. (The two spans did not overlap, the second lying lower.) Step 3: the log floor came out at -4.05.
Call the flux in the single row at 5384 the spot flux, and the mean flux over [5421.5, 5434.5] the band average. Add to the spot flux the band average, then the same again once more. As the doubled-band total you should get 4.06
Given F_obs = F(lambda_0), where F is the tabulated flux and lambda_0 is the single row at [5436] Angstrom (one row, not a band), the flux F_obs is 1.253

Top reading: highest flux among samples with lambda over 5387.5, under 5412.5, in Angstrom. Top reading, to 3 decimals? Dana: 1.641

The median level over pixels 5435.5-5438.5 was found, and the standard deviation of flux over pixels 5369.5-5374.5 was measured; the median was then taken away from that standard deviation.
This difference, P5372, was -1.28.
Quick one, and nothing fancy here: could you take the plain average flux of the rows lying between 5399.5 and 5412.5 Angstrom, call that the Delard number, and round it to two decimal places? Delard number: 1.26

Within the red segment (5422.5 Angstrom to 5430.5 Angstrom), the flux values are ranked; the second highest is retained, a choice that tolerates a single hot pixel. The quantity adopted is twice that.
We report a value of 2.80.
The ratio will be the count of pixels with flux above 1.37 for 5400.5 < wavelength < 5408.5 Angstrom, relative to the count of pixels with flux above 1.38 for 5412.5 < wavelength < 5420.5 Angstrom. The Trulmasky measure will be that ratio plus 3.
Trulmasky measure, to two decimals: 3.75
